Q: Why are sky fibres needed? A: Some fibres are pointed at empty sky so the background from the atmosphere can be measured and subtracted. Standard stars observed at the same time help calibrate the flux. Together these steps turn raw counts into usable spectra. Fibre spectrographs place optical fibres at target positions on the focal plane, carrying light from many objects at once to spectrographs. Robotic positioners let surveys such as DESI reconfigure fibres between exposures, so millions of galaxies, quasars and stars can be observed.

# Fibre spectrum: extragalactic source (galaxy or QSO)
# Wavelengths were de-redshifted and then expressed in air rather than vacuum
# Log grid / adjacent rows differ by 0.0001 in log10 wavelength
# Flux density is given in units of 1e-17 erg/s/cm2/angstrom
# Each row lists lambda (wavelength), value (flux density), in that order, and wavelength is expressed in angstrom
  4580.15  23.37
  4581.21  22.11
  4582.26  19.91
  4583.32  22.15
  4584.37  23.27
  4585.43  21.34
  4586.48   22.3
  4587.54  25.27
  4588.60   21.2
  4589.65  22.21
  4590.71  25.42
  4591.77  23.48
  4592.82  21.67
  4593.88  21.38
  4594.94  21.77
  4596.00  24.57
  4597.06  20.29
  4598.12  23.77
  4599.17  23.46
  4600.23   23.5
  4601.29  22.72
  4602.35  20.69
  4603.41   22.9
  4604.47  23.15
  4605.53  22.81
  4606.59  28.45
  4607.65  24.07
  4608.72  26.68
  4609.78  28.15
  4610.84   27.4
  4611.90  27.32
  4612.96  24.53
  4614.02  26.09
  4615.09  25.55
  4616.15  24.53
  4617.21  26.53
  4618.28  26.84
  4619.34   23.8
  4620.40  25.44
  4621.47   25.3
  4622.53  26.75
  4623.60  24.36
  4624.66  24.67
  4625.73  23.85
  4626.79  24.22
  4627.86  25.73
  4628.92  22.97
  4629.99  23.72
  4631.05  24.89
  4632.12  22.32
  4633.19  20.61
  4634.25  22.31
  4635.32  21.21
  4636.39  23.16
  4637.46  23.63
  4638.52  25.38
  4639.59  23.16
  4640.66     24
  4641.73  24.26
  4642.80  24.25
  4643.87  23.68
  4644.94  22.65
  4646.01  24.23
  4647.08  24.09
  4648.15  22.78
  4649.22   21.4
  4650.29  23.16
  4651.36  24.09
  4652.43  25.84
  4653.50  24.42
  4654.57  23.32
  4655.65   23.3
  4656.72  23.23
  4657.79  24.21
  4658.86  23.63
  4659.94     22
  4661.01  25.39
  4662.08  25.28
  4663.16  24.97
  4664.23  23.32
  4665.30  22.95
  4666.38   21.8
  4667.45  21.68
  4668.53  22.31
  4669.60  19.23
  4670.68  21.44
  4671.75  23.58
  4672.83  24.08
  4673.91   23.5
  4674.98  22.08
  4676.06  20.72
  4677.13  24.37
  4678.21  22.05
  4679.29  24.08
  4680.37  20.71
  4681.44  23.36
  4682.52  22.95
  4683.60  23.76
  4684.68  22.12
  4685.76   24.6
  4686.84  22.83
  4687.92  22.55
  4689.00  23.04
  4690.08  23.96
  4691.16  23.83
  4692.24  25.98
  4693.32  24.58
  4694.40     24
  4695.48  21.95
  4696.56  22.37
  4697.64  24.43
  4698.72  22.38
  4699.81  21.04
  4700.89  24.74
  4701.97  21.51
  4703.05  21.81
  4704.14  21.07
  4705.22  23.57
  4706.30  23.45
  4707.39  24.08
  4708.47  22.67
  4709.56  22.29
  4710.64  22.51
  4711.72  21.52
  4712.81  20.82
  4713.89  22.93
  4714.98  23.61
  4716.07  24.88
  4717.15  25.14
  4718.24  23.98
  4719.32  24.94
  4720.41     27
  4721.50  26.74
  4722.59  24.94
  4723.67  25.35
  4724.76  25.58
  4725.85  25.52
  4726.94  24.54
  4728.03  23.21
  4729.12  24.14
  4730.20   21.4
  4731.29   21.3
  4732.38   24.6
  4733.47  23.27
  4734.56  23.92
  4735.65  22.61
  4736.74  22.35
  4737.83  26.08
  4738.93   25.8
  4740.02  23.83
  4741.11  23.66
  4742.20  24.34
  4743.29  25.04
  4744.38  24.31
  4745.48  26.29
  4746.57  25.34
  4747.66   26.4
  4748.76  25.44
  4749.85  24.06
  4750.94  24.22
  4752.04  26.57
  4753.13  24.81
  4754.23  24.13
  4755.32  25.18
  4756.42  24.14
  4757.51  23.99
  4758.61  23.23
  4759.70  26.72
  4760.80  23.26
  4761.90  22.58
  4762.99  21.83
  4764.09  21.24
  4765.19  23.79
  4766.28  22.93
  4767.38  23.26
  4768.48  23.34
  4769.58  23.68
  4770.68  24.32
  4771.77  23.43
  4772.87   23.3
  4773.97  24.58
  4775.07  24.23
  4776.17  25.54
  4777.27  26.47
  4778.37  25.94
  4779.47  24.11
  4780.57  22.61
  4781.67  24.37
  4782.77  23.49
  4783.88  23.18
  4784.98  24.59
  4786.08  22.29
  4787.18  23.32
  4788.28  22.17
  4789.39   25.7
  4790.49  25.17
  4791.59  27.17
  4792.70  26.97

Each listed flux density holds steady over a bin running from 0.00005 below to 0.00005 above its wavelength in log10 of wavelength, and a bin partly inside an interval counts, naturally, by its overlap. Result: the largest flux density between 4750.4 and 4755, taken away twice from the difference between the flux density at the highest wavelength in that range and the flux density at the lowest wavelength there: -53.2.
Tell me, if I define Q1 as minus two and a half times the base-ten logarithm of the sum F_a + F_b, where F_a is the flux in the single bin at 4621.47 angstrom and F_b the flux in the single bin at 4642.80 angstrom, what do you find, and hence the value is -4.24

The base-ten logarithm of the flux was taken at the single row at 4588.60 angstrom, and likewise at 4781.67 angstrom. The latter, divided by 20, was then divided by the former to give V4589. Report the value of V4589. 0.0523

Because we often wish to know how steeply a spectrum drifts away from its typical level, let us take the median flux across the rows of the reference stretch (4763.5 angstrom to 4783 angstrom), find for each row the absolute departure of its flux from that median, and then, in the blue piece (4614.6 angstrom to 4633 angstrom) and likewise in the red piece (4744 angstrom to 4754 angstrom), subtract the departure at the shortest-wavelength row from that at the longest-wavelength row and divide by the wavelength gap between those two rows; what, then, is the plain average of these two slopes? 0.017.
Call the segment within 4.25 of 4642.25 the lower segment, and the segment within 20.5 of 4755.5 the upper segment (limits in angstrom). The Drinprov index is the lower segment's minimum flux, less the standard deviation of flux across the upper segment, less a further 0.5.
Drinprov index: 20.8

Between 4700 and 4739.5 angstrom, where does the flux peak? 4720.41 angstrom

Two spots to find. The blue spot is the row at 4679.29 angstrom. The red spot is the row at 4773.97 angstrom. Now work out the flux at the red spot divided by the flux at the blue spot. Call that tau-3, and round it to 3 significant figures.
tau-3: 1.02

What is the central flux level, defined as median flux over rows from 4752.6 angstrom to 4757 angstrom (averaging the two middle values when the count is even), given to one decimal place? 24.5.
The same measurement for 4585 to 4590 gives 22.2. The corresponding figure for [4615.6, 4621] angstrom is 25.4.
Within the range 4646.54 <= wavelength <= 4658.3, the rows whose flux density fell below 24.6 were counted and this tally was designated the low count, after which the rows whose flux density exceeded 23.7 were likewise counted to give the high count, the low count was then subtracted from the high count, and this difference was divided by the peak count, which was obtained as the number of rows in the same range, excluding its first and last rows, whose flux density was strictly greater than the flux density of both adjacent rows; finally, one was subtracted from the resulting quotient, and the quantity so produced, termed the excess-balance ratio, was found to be -6.0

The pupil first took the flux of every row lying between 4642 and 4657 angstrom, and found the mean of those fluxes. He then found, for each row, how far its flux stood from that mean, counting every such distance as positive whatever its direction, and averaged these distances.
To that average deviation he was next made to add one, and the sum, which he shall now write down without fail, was 1.77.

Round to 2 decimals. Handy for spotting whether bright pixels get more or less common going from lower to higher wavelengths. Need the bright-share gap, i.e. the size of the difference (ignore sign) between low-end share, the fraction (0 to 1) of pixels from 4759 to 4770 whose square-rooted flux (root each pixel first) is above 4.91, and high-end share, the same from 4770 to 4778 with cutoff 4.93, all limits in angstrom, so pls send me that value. 0.47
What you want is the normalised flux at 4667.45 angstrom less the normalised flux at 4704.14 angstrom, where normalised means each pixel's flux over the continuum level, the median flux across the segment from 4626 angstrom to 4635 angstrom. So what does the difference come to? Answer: 0.03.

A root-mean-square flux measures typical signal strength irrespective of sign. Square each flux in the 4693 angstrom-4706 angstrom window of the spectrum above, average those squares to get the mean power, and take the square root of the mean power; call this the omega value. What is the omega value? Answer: 22.8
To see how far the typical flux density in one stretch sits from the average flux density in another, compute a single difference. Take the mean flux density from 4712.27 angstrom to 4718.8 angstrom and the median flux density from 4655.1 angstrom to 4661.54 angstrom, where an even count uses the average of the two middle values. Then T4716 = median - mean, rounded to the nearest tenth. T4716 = -0.1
